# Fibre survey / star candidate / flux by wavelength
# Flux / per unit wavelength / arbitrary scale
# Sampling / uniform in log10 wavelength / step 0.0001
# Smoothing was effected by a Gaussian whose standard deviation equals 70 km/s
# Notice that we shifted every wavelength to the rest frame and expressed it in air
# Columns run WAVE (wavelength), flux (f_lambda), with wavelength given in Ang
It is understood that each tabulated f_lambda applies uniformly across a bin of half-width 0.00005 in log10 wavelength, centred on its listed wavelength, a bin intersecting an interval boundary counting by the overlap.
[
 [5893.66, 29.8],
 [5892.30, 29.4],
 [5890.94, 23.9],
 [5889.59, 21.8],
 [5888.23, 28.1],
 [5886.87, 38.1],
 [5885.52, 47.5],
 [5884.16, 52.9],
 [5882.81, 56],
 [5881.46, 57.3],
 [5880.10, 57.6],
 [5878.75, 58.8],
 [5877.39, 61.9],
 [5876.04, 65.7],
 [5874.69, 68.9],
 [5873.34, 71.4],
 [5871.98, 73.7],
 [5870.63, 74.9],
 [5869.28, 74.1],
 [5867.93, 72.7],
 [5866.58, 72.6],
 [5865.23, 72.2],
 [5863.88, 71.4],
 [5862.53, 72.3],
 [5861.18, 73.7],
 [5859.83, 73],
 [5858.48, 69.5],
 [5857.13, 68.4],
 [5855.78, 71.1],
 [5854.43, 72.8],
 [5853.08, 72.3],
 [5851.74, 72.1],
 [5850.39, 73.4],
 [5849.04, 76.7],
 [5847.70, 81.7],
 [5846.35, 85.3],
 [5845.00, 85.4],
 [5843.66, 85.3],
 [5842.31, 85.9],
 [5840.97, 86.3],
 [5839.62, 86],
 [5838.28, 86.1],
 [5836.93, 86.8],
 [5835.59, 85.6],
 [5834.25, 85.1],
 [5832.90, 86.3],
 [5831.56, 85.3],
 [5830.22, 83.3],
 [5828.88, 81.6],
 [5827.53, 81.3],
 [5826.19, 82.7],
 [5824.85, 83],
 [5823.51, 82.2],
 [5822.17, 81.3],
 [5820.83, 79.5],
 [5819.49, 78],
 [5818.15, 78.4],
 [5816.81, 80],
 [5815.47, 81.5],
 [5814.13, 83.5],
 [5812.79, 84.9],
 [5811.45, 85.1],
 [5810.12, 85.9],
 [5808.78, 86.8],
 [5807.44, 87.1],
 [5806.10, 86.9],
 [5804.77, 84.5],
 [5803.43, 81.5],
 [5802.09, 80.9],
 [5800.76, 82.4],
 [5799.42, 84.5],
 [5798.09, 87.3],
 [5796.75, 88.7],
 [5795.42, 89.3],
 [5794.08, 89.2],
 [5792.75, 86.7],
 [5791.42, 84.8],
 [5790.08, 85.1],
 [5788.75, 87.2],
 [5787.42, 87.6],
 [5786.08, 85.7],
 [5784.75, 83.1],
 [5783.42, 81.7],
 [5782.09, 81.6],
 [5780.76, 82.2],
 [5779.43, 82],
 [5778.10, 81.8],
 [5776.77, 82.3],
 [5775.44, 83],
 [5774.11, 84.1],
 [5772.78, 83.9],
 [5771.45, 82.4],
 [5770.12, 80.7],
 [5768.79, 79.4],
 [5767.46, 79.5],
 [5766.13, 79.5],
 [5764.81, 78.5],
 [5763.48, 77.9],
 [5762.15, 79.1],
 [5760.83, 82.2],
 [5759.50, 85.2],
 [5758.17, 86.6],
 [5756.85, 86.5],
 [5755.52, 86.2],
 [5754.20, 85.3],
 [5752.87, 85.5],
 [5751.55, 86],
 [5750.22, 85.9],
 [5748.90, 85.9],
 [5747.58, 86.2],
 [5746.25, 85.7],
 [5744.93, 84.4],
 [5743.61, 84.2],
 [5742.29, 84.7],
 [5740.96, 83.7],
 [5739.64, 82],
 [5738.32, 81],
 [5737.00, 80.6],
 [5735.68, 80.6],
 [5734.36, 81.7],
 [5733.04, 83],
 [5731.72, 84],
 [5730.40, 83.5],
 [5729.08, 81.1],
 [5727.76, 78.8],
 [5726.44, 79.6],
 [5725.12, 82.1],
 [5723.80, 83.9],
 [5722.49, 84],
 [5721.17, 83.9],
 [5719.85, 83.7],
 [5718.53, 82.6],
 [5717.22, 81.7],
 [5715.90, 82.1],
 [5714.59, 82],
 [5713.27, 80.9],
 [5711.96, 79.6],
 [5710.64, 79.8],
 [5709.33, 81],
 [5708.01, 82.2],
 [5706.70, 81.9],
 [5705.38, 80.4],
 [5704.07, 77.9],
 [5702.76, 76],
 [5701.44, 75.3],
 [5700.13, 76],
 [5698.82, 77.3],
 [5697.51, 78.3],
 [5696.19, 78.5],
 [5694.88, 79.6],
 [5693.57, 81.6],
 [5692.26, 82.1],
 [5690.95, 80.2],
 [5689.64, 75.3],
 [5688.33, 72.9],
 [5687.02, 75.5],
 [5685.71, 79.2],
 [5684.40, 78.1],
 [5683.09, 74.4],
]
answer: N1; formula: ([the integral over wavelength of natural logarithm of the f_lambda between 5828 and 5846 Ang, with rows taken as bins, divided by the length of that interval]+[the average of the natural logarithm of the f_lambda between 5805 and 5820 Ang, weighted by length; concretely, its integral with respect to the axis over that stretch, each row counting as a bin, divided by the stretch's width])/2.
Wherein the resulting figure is 4.43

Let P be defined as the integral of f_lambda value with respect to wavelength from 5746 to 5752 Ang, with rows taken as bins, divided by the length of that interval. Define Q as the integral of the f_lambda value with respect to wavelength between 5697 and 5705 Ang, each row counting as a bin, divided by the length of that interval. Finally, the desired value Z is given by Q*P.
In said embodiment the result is 6610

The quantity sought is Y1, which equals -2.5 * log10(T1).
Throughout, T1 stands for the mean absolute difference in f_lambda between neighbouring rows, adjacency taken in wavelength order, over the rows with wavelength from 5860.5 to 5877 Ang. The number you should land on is -0.3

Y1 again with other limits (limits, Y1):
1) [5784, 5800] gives -0.4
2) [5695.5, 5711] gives -0.1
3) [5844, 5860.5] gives -0.8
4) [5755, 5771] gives -0.1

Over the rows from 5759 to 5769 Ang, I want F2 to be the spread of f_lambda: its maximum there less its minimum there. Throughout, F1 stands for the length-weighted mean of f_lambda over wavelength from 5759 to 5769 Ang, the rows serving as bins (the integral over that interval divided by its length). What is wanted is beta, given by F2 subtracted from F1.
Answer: 72.8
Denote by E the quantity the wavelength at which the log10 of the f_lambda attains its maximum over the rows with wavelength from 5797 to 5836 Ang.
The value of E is 5798.09 Ang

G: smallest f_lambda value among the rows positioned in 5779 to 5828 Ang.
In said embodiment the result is 78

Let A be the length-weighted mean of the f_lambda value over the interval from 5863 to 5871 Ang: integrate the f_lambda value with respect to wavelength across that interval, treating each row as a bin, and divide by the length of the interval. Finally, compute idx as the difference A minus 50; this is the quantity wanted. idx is 22.9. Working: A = 73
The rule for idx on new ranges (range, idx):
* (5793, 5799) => 38.4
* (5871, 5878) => 18.7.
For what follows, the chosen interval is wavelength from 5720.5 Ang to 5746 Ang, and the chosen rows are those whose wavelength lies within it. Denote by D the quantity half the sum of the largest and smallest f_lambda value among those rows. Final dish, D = 82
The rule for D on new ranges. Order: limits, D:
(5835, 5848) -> 84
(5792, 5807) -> 85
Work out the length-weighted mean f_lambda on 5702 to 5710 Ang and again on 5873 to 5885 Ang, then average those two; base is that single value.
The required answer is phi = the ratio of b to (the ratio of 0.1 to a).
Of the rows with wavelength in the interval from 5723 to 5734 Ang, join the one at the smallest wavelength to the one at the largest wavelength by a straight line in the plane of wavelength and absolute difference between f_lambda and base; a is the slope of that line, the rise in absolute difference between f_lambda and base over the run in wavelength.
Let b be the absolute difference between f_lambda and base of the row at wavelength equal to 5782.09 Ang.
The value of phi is -11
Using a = -0.10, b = 11.3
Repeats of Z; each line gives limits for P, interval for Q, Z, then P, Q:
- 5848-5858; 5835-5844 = 6253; 73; 86.0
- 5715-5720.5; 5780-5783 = 6771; 83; 82.0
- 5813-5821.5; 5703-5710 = 6466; 80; 80.4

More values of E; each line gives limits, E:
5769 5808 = 5795.42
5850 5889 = 5870.63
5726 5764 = 5758.17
